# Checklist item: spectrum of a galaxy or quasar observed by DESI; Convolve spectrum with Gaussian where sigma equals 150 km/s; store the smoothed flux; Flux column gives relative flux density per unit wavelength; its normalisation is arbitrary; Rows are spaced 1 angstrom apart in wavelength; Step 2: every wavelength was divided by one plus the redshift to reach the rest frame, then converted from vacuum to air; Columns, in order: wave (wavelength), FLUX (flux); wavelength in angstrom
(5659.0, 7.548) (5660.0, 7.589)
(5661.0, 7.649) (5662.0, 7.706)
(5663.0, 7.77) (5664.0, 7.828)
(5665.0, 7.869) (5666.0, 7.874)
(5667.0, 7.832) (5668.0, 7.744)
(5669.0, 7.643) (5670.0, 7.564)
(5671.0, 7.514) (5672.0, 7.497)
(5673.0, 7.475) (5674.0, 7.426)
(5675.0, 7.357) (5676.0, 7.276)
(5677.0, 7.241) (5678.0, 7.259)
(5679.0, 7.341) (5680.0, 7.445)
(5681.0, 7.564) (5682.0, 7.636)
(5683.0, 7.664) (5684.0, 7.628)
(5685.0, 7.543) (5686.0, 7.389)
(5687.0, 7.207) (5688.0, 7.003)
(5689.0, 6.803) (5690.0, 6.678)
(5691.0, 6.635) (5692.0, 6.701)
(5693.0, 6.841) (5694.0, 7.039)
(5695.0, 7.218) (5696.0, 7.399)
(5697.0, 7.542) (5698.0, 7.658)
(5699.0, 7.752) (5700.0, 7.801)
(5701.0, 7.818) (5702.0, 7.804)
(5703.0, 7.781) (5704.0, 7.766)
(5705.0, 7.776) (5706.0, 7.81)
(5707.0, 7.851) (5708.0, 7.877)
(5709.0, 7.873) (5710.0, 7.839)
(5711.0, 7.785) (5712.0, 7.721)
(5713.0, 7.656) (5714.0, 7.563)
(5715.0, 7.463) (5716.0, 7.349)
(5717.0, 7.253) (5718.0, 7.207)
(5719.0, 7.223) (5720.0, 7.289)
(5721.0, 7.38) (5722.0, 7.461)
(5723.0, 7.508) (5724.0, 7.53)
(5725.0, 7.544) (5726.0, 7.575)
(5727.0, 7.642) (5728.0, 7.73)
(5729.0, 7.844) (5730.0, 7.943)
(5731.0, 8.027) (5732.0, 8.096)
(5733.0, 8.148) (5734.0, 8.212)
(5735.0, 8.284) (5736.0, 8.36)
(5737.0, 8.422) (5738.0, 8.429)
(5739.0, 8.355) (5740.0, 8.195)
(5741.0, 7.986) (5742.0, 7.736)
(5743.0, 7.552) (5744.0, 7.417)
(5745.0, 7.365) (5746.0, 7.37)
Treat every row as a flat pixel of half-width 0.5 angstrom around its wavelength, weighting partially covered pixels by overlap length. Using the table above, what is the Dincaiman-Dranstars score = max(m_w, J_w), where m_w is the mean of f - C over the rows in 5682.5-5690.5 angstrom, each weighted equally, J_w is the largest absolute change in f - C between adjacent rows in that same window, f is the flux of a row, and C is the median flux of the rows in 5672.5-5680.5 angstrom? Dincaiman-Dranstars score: 0.20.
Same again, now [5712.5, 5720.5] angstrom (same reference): 0.11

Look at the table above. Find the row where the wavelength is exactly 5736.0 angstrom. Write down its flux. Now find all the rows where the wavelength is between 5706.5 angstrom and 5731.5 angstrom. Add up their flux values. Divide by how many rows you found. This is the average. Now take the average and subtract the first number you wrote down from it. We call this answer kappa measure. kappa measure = -0.8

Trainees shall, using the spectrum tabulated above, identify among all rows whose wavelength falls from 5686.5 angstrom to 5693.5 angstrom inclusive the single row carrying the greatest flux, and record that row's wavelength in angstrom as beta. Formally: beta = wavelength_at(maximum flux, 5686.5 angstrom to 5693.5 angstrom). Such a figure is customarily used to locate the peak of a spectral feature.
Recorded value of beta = 5687.0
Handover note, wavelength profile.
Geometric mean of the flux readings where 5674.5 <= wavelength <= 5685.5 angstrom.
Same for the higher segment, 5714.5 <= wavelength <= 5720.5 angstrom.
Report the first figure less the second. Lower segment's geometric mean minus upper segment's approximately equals 0.15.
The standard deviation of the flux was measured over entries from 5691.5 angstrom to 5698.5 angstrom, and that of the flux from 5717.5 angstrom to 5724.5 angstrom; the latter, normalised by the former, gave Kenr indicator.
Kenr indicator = 0.4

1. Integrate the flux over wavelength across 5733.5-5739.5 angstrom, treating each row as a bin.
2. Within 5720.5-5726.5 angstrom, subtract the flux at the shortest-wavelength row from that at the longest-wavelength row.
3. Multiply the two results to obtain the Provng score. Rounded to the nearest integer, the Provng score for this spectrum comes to 10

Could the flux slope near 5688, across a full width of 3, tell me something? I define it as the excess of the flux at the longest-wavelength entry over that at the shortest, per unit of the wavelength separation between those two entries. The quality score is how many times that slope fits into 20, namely -99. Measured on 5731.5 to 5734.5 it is 345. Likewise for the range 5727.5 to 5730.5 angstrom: 188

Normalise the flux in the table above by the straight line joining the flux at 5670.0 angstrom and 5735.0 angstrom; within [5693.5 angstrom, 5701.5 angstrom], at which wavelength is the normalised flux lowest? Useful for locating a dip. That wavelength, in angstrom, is 5694.0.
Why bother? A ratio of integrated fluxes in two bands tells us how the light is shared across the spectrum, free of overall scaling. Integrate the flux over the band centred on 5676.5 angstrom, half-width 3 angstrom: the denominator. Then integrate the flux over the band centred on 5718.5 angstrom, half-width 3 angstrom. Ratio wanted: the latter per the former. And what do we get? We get 1.00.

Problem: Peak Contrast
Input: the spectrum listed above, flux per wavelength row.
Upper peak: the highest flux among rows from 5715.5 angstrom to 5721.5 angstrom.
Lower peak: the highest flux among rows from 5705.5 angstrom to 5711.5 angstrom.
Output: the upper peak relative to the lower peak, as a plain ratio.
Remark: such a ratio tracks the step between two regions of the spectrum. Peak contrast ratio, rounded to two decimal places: 0.94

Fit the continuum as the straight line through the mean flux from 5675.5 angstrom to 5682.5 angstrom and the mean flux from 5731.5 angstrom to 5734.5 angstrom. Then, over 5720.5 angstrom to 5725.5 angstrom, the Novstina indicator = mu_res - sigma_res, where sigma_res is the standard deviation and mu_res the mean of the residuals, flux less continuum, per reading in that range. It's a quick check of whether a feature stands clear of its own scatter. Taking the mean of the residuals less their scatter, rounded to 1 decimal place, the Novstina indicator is -0.6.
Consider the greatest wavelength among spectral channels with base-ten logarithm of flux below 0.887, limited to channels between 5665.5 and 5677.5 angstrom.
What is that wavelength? 5677.0 angstrom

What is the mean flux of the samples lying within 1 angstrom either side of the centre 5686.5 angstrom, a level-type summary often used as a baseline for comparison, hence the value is 7.3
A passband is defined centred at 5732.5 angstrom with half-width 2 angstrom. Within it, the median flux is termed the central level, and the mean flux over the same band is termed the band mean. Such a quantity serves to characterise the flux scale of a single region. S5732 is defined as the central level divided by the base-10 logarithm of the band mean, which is 8.93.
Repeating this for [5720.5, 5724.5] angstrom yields 8.57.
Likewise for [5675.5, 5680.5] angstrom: 8.42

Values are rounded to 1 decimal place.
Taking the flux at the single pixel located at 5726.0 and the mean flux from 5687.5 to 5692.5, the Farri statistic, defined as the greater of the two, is 7.6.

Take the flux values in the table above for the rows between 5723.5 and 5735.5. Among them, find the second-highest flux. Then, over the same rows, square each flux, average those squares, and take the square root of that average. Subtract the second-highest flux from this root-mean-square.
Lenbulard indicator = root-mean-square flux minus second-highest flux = -0.33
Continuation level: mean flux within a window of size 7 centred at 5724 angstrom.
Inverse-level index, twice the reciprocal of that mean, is 0.266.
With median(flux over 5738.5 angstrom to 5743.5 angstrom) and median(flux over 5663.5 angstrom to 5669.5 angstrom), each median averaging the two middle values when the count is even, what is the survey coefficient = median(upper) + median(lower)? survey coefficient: 15.8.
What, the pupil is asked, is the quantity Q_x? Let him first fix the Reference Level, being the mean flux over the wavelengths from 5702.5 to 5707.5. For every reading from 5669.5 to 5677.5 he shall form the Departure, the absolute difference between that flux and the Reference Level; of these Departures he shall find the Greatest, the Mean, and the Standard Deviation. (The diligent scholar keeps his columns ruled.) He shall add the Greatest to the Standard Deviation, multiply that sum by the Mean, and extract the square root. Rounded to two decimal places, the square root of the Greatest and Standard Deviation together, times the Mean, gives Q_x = 0.50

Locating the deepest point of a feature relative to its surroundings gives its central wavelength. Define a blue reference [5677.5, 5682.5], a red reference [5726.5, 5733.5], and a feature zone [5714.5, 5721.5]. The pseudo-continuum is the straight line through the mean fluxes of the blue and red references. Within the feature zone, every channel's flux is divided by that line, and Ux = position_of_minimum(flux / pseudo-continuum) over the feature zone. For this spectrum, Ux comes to 5718.0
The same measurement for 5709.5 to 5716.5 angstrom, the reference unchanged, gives 5716.0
